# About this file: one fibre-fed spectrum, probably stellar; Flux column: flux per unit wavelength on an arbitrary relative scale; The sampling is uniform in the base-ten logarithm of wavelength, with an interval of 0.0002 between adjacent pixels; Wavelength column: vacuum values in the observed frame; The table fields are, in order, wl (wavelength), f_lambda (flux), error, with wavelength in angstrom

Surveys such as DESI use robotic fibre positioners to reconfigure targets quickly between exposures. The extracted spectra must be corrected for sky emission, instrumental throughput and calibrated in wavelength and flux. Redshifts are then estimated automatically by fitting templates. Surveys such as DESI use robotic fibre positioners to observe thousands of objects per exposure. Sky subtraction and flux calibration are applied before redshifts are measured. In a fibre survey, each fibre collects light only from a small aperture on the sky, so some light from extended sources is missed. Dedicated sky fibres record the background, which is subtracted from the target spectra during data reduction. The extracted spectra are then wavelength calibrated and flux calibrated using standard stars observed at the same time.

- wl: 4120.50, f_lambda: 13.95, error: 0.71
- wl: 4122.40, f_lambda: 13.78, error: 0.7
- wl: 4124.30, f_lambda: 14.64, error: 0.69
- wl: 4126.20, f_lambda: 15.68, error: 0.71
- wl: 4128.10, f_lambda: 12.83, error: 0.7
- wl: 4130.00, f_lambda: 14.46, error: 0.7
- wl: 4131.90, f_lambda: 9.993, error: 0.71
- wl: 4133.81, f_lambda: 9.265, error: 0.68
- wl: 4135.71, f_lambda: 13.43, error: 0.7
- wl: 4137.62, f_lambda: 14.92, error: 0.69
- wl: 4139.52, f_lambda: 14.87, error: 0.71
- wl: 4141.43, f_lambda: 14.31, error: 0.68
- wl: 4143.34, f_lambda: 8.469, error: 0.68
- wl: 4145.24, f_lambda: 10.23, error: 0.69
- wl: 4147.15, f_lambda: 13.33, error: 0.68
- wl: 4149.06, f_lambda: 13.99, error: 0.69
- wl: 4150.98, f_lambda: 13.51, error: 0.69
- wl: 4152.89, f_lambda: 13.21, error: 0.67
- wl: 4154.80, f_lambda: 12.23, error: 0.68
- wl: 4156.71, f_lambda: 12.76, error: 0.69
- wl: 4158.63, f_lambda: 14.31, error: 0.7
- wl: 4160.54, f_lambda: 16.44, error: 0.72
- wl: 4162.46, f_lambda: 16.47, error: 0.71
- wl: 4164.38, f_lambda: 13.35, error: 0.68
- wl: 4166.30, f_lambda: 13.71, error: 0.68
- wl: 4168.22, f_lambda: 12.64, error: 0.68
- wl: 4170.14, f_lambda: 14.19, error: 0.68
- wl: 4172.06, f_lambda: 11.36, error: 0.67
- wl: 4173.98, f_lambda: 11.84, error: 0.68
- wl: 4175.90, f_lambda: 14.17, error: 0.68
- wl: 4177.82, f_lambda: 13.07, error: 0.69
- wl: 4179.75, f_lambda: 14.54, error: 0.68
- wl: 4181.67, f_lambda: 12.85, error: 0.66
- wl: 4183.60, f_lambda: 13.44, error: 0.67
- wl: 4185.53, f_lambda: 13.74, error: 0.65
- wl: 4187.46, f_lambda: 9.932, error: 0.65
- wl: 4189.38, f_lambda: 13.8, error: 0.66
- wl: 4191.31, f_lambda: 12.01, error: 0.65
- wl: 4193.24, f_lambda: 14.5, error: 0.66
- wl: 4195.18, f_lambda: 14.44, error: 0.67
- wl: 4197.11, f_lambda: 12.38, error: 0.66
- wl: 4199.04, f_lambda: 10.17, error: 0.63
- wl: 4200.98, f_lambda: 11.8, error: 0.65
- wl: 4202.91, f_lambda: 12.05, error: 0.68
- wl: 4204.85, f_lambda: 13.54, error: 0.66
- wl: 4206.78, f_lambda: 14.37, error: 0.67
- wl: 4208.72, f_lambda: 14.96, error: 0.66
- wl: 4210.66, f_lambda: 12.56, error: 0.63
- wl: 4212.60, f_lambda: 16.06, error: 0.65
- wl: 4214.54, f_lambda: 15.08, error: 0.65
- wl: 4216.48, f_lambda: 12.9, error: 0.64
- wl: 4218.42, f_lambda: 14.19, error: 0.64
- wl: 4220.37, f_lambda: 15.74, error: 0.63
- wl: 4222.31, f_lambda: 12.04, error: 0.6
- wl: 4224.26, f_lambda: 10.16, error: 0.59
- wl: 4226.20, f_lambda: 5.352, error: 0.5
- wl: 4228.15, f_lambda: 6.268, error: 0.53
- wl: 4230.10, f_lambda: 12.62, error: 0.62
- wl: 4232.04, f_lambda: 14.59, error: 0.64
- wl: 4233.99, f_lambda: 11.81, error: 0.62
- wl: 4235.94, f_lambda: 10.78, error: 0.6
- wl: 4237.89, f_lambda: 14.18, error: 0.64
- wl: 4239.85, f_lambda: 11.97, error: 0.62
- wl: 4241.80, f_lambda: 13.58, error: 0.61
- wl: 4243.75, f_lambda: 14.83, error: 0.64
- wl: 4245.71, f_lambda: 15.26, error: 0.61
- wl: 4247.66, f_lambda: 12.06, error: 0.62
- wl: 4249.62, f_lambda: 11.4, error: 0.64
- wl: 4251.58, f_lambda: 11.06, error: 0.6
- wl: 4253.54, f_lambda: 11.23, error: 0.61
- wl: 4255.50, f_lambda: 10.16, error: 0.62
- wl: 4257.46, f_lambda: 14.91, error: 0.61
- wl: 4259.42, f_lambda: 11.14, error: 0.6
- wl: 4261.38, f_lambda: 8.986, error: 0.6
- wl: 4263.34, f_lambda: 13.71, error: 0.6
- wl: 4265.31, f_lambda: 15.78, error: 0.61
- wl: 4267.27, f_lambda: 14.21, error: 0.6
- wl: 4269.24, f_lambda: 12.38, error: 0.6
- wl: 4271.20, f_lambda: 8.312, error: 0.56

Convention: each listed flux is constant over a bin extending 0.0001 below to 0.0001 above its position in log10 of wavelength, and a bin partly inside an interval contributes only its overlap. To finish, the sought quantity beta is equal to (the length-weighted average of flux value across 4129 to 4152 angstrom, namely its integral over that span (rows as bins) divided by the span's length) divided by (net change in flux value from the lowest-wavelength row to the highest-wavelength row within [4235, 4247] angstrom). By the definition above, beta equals 3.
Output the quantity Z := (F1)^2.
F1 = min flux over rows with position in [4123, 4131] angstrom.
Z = 165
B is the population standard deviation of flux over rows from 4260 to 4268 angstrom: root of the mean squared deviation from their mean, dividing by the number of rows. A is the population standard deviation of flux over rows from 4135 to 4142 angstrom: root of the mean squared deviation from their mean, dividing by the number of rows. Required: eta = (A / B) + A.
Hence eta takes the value 0.8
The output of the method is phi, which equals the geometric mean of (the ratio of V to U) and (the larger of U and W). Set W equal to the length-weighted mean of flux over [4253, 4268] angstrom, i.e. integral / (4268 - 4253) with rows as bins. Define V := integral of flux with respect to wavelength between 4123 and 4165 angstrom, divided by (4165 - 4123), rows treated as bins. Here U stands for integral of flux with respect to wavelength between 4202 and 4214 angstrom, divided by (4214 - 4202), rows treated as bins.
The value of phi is 3.65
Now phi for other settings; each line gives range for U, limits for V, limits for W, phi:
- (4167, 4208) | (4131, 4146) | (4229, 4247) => 3.50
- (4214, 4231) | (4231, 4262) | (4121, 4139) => 3.79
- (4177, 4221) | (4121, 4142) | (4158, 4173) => 3.76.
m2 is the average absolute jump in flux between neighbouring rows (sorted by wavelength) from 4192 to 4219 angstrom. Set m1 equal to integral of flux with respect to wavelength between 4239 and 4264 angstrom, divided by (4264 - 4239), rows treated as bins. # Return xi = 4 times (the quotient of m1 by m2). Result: 32.9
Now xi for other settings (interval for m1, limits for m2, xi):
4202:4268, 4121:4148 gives 23.0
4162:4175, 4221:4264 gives 22.5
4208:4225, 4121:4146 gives 26.0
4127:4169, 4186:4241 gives 24.4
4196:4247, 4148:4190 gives 34.8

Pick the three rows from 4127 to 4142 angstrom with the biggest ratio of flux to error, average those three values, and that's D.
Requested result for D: 21.2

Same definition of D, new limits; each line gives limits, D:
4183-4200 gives 21.6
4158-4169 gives 22.2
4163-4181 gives 21.0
